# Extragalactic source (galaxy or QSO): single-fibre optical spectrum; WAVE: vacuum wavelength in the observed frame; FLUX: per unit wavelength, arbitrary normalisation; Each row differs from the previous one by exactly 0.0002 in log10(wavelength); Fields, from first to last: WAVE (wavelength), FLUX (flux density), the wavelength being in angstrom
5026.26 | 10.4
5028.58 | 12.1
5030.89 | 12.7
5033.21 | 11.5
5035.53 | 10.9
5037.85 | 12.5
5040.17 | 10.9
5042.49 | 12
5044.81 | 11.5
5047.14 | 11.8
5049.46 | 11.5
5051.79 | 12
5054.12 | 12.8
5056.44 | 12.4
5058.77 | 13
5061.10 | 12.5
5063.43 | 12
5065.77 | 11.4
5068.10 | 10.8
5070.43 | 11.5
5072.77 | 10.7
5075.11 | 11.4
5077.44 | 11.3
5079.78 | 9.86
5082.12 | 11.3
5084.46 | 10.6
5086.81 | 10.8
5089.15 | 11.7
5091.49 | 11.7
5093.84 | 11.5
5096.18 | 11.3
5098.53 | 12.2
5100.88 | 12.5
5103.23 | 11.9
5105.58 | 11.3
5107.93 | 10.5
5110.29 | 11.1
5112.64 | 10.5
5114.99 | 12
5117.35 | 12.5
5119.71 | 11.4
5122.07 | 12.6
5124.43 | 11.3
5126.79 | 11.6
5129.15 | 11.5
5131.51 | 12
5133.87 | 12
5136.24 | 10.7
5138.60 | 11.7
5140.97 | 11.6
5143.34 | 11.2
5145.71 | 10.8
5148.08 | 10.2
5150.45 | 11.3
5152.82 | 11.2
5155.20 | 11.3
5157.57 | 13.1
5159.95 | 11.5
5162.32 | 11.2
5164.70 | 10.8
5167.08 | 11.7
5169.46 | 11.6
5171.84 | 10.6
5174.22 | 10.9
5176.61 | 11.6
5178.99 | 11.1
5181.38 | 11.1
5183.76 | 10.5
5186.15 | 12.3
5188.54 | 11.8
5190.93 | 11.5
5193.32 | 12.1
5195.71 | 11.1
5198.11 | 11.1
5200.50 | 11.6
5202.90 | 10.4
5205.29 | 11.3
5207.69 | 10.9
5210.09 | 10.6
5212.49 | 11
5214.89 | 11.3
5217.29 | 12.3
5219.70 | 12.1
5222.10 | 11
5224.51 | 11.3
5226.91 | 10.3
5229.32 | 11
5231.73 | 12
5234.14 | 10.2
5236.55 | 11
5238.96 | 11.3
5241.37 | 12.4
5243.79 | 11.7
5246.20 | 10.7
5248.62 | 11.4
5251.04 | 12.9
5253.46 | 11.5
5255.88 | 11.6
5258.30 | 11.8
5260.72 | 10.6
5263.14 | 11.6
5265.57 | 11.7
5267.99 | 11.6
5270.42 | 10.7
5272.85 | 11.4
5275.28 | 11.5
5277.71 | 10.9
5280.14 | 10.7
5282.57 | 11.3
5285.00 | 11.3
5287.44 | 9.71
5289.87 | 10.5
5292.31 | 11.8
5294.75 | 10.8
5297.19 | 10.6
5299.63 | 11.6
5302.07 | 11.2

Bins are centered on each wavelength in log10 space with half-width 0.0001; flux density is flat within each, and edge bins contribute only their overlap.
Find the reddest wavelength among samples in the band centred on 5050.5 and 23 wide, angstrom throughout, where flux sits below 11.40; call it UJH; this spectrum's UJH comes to 5040.17 angstrom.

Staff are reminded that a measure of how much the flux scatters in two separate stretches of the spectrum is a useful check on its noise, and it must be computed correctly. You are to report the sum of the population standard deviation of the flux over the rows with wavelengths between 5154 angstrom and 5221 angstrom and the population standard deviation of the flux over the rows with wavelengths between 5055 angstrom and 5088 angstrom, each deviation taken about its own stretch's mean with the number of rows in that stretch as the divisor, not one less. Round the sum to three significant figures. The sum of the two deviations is 1.43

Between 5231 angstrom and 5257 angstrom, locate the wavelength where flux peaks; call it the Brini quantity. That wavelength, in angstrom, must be 5251.04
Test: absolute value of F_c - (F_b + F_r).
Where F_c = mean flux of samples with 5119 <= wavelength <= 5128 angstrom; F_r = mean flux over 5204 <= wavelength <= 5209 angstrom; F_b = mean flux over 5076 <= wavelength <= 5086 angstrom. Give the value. 10.1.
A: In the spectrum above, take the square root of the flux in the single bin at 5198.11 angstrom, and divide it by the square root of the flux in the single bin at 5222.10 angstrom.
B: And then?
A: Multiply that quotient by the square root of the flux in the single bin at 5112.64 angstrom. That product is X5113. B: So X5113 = 3.3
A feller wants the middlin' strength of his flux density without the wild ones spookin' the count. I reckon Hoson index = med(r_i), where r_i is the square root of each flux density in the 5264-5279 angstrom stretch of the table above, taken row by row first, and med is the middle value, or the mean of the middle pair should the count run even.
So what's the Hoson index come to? 3.38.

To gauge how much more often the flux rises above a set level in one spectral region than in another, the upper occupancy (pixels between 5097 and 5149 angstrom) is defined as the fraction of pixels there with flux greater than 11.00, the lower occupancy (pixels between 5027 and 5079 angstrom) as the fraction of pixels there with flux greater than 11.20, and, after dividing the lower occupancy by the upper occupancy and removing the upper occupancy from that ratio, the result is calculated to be 0.29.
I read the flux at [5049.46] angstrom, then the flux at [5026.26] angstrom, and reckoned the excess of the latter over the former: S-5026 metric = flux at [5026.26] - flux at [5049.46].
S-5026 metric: -1.1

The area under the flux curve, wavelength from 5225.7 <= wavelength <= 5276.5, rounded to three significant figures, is 578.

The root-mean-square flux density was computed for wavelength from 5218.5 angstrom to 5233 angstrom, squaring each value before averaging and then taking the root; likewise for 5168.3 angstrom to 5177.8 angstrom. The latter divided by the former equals 0.99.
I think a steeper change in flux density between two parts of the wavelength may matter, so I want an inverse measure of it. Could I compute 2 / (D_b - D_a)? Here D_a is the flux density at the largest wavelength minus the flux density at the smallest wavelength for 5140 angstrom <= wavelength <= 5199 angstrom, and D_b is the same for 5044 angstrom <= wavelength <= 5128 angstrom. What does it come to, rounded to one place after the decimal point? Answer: 3.3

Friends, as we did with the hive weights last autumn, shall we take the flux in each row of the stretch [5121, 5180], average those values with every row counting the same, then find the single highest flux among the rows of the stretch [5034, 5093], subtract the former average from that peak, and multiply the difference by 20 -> 31.9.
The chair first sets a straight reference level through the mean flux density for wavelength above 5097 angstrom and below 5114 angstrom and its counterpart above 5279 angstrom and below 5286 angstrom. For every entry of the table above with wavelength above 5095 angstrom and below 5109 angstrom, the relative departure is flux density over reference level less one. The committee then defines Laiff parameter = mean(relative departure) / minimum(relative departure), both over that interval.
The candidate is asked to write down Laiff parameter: -0.20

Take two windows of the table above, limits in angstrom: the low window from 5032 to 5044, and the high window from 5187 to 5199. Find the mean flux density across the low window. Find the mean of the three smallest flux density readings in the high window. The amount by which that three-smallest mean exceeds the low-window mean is -0.33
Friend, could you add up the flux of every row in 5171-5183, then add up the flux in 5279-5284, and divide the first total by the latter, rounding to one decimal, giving 2.5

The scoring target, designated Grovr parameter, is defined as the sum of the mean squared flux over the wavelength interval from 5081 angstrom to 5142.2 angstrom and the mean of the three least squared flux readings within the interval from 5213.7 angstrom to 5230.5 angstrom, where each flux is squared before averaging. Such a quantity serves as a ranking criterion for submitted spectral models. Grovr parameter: 249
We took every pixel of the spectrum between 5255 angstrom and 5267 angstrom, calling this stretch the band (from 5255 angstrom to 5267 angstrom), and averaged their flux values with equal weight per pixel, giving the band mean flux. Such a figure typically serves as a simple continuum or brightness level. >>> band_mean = 11.5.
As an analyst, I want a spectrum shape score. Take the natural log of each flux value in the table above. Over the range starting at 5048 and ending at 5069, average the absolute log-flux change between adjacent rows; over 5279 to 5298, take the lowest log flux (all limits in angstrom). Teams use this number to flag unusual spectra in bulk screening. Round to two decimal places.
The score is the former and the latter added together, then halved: 1.16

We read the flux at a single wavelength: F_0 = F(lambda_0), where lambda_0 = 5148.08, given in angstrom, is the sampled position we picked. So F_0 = 10.2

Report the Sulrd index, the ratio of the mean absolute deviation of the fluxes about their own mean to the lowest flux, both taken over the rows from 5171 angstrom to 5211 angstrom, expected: 0.043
